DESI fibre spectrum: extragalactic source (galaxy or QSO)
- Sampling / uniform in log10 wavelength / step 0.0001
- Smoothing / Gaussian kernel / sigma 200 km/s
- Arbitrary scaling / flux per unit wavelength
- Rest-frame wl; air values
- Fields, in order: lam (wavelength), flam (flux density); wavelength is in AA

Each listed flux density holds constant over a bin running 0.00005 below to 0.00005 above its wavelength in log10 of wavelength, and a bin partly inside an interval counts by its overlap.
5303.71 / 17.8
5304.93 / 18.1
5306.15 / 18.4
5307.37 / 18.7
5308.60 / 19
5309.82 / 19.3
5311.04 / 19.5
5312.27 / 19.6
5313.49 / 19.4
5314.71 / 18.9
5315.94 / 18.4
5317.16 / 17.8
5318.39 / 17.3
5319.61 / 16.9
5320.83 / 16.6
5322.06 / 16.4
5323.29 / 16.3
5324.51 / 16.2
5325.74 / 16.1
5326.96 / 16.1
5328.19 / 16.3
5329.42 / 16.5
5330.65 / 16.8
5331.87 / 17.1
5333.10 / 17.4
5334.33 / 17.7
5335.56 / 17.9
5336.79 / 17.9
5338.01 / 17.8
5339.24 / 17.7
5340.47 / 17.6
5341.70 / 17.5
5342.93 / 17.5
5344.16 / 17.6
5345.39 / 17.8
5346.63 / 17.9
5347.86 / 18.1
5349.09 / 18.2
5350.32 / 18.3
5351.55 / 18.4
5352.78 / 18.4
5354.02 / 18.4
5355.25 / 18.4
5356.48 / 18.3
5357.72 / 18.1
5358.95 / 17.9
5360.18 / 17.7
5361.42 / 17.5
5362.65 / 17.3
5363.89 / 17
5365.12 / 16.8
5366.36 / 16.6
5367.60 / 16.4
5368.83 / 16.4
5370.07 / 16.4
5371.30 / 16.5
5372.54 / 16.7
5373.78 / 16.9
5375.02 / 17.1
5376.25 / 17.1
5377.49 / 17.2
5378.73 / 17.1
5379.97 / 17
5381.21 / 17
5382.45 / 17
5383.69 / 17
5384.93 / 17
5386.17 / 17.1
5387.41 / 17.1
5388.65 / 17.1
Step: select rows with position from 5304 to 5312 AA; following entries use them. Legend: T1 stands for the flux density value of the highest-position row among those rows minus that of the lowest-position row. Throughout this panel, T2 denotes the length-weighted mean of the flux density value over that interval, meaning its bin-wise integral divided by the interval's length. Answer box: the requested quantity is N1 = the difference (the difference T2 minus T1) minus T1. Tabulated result 16.0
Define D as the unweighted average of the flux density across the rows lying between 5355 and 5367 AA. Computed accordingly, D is 17.6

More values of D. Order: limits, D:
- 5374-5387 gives 17.1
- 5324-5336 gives 16.8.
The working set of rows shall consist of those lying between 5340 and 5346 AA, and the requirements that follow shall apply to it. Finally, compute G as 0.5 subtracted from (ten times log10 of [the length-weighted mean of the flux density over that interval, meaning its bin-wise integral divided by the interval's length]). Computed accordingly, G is 12.0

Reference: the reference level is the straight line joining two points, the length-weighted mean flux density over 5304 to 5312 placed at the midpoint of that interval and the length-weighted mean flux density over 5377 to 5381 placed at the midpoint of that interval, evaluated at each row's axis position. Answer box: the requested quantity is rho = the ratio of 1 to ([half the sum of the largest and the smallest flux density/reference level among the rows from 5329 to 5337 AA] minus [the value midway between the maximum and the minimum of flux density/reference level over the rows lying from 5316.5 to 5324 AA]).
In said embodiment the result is 41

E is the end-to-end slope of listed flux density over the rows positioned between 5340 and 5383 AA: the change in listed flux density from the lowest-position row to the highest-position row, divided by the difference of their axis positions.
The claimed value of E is -0.01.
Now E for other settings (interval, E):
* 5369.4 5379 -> 0.08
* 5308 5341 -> -0.04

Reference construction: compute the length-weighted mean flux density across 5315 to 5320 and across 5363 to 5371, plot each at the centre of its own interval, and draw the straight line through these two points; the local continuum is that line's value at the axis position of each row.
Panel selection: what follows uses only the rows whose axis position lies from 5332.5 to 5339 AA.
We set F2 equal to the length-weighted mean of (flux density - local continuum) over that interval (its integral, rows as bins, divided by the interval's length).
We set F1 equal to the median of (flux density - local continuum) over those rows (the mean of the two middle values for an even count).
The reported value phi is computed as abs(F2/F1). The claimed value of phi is 0.80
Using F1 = 0.5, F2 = 0.43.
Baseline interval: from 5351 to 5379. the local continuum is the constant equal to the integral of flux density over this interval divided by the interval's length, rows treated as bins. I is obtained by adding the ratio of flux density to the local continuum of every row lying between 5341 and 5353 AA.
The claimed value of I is 10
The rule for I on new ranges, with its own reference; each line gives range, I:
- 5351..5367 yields 13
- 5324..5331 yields 6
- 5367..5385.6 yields 15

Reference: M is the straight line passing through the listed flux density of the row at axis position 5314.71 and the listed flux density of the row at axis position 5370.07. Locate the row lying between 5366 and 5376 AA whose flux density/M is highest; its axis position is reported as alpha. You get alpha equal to 5375.02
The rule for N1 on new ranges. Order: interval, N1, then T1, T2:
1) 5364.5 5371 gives 17.3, -0.40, 16.5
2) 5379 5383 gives 17.0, 0.00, 17.0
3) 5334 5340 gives 17.8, 0.00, 17.8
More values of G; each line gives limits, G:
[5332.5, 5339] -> 12.0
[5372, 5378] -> 11.8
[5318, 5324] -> 11.7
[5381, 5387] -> 11.8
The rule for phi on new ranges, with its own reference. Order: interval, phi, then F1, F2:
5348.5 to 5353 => 0.98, 1.4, 1.35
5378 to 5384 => 0.99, 0.7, 0.71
